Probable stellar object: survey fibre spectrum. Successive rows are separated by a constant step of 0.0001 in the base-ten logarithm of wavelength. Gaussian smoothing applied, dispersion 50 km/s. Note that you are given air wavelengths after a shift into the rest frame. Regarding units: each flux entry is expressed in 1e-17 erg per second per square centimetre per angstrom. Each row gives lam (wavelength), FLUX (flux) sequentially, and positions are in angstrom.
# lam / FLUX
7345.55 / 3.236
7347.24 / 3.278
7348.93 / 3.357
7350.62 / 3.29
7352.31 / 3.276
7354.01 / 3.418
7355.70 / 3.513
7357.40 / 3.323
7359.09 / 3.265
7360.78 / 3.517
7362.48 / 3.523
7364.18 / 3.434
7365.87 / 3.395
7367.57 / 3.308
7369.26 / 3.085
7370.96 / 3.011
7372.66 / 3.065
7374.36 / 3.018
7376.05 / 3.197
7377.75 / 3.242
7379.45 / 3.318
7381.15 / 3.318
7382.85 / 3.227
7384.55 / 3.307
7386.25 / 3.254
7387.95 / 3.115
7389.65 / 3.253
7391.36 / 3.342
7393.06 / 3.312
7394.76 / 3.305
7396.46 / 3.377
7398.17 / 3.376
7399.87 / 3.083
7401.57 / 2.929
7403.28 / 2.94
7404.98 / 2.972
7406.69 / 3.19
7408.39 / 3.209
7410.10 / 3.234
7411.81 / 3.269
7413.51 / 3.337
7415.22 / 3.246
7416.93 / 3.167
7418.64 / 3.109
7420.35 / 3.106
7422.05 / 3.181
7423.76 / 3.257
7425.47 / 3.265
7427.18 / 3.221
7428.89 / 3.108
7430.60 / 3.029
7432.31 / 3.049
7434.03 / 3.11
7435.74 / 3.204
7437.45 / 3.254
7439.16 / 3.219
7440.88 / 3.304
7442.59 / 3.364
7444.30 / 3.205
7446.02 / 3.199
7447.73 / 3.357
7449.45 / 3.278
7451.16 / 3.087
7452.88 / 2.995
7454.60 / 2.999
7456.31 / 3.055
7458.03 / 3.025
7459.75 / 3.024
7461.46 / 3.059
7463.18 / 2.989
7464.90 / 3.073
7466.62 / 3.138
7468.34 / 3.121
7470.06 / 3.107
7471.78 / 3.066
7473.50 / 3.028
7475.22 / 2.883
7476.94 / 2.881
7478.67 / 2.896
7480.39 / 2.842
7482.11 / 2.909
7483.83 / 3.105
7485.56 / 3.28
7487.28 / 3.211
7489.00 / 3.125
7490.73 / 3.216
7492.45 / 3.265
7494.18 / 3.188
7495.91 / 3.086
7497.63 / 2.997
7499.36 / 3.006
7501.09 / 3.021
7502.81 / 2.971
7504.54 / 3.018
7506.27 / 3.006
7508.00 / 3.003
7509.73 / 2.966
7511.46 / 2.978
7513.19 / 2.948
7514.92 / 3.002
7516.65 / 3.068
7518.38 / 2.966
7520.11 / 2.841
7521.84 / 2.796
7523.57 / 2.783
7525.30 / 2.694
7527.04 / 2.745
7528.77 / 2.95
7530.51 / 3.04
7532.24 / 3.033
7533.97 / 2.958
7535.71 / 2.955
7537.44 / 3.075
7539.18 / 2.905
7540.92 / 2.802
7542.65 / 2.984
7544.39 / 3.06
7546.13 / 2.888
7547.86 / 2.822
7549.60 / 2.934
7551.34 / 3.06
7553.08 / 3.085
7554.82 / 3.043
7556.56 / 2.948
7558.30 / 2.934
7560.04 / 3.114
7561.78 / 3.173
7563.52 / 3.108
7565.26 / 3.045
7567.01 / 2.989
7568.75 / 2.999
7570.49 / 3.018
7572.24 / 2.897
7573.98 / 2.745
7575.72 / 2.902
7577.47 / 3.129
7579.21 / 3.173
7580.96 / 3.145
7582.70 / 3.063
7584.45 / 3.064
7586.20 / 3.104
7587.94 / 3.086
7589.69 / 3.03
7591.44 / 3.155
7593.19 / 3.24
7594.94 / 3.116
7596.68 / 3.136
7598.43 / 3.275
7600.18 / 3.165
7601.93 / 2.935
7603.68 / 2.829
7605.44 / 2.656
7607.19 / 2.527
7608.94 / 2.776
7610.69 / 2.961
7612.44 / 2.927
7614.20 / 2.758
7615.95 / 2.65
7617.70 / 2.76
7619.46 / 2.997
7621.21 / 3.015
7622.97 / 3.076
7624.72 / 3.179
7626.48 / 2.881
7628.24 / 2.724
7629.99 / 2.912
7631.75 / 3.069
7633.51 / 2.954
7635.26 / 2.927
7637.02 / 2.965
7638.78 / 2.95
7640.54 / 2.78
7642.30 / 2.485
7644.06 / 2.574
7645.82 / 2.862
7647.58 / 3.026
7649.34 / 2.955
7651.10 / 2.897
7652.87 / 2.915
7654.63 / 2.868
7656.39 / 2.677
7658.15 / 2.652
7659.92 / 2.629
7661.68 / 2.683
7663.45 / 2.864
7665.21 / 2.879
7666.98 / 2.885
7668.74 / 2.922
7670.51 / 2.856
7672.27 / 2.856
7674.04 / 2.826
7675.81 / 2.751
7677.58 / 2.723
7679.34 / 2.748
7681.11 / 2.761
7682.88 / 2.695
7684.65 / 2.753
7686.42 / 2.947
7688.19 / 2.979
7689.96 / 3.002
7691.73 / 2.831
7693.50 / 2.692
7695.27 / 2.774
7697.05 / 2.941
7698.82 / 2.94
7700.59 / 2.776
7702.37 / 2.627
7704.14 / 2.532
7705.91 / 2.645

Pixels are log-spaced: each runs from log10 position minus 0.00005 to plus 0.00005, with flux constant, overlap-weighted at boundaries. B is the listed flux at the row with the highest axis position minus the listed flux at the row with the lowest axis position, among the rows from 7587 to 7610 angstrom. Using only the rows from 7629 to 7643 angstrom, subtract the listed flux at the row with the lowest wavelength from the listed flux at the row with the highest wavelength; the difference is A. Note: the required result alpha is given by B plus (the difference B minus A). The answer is -0.2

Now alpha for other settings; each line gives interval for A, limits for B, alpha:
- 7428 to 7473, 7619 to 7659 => -0.6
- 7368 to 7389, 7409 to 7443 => 0.2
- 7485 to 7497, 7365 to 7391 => -0.1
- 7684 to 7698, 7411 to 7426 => -0.2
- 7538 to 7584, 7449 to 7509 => -0.7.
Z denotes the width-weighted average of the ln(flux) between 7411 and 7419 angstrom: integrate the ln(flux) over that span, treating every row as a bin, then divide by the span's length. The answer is 1.17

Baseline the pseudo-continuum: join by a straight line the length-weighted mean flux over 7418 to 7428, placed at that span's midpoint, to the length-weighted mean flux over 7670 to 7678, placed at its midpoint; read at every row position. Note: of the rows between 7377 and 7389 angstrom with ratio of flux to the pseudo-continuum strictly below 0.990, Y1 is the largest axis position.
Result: 7387.95 angstrom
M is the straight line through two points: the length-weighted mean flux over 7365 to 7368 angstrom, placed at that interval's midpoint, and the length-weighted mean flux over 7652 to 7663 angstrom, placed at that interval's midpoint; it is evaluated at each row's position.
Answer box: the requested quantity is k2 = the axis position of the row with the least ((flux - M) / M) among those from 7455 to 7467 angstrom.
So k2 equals 7463.18 angstrom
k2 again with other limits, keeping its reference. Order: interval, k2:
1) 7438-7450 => 7446.02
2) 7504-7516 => 7513.19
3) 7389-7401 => 7399.87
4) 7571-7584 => 7573.98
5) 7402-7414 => 7403.28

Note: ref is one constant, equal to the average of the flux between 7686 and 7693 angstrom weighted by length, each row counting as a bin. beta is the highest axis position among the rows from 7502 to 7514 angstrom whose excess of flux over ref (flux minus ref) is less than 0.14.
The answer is 7513.19 angstrom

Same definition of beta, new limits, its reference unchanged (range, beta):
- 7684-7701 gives 7700.59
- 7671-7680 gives 7679.34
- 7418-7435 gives 7432.31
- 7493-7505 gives 7504.54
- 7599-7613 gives 7612.44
